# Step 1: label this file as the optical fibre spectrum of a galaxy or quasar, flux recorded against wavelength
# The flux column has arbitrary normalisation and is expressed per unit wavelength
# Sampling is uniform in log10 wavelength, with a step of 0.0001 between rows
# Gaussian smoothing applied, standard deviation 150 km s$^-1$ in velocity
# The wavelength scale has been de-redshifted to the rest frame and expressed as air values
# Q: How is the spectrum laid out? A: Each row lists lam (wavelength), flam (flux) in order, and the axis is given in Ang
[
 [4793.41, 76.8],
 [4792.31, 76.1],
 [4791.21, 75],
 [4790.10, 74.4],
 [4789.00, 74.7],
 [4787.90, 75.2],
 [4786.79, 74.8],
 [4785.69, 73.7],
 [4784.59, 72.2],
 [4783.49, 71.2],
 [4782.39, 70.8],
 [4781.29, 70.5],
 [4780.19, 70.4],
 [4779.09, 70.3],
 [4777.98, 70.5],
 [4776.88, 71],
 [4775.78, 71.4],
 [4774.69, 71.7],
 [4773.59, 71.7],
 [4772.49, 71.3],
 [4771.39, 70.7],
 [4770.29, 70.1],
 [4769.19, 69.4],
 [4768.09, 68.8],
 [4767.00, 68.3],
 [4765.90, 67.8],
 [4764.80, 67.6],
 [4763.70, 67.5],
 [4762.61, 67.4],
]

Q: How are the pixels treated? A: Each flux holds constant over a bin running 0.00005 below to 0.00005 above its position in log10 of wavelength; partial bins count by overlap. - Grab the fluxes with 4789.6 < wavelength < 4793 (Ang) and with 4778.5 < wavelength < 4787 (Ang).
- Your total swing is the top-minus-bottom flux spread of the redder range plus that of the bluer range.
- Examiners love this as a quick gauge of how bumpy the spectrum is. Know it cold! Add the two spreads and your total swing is 6.2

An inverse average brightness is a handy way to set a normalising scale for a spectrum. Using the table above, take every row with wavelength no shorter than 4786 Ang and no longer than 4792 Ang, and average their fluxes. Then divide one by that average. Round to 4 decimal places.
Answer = 0.0134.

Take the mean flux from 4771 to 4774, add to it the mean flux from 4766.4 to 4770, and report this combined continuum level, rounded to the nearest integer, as 140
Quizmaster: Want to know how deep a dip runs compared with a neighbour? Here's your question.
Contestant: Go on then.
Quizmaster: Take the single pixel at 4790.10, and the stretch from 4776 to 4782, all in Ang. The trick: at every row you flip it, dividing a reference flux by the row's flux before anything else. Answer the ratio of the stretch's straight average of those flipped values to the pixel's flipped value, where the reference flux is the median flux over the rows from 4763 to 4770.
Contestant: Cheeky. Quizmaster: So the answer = 1.05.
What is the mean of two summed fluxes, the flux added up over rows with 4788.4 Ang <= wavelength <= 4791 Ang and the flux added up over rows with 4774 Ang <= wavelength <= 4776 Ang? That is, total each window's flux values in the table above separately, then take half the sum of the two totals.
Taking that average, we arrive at 146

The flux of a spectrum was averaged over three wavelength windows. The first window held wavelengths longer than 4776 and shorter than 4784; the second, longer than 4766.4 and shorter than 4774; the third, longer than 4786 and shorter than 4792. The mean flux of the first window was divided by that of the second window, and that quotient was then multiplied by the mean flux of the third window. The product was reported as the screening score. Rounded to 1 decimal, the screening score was 75.5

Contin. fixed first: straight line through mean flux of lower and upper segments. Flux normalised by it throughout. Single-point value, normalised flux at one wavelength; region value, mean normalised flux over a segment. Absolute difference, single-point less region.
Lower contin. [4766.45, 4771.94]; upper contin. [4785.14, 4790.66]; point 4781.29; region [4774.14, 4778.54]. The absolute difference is 0.027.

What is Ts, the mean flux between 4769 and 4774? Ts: 70.6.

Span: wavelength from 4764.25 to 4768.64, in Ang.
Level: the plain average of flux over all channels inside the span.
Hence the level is 68.1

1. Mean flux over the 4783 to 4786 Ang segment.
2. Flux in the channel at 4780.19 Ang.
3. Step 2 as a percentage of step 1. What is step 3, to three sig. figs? 97.3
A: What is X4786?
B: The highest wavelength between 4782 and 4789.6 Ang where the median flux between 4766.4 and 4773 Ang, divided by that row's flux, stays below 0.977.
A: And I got 4789.00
